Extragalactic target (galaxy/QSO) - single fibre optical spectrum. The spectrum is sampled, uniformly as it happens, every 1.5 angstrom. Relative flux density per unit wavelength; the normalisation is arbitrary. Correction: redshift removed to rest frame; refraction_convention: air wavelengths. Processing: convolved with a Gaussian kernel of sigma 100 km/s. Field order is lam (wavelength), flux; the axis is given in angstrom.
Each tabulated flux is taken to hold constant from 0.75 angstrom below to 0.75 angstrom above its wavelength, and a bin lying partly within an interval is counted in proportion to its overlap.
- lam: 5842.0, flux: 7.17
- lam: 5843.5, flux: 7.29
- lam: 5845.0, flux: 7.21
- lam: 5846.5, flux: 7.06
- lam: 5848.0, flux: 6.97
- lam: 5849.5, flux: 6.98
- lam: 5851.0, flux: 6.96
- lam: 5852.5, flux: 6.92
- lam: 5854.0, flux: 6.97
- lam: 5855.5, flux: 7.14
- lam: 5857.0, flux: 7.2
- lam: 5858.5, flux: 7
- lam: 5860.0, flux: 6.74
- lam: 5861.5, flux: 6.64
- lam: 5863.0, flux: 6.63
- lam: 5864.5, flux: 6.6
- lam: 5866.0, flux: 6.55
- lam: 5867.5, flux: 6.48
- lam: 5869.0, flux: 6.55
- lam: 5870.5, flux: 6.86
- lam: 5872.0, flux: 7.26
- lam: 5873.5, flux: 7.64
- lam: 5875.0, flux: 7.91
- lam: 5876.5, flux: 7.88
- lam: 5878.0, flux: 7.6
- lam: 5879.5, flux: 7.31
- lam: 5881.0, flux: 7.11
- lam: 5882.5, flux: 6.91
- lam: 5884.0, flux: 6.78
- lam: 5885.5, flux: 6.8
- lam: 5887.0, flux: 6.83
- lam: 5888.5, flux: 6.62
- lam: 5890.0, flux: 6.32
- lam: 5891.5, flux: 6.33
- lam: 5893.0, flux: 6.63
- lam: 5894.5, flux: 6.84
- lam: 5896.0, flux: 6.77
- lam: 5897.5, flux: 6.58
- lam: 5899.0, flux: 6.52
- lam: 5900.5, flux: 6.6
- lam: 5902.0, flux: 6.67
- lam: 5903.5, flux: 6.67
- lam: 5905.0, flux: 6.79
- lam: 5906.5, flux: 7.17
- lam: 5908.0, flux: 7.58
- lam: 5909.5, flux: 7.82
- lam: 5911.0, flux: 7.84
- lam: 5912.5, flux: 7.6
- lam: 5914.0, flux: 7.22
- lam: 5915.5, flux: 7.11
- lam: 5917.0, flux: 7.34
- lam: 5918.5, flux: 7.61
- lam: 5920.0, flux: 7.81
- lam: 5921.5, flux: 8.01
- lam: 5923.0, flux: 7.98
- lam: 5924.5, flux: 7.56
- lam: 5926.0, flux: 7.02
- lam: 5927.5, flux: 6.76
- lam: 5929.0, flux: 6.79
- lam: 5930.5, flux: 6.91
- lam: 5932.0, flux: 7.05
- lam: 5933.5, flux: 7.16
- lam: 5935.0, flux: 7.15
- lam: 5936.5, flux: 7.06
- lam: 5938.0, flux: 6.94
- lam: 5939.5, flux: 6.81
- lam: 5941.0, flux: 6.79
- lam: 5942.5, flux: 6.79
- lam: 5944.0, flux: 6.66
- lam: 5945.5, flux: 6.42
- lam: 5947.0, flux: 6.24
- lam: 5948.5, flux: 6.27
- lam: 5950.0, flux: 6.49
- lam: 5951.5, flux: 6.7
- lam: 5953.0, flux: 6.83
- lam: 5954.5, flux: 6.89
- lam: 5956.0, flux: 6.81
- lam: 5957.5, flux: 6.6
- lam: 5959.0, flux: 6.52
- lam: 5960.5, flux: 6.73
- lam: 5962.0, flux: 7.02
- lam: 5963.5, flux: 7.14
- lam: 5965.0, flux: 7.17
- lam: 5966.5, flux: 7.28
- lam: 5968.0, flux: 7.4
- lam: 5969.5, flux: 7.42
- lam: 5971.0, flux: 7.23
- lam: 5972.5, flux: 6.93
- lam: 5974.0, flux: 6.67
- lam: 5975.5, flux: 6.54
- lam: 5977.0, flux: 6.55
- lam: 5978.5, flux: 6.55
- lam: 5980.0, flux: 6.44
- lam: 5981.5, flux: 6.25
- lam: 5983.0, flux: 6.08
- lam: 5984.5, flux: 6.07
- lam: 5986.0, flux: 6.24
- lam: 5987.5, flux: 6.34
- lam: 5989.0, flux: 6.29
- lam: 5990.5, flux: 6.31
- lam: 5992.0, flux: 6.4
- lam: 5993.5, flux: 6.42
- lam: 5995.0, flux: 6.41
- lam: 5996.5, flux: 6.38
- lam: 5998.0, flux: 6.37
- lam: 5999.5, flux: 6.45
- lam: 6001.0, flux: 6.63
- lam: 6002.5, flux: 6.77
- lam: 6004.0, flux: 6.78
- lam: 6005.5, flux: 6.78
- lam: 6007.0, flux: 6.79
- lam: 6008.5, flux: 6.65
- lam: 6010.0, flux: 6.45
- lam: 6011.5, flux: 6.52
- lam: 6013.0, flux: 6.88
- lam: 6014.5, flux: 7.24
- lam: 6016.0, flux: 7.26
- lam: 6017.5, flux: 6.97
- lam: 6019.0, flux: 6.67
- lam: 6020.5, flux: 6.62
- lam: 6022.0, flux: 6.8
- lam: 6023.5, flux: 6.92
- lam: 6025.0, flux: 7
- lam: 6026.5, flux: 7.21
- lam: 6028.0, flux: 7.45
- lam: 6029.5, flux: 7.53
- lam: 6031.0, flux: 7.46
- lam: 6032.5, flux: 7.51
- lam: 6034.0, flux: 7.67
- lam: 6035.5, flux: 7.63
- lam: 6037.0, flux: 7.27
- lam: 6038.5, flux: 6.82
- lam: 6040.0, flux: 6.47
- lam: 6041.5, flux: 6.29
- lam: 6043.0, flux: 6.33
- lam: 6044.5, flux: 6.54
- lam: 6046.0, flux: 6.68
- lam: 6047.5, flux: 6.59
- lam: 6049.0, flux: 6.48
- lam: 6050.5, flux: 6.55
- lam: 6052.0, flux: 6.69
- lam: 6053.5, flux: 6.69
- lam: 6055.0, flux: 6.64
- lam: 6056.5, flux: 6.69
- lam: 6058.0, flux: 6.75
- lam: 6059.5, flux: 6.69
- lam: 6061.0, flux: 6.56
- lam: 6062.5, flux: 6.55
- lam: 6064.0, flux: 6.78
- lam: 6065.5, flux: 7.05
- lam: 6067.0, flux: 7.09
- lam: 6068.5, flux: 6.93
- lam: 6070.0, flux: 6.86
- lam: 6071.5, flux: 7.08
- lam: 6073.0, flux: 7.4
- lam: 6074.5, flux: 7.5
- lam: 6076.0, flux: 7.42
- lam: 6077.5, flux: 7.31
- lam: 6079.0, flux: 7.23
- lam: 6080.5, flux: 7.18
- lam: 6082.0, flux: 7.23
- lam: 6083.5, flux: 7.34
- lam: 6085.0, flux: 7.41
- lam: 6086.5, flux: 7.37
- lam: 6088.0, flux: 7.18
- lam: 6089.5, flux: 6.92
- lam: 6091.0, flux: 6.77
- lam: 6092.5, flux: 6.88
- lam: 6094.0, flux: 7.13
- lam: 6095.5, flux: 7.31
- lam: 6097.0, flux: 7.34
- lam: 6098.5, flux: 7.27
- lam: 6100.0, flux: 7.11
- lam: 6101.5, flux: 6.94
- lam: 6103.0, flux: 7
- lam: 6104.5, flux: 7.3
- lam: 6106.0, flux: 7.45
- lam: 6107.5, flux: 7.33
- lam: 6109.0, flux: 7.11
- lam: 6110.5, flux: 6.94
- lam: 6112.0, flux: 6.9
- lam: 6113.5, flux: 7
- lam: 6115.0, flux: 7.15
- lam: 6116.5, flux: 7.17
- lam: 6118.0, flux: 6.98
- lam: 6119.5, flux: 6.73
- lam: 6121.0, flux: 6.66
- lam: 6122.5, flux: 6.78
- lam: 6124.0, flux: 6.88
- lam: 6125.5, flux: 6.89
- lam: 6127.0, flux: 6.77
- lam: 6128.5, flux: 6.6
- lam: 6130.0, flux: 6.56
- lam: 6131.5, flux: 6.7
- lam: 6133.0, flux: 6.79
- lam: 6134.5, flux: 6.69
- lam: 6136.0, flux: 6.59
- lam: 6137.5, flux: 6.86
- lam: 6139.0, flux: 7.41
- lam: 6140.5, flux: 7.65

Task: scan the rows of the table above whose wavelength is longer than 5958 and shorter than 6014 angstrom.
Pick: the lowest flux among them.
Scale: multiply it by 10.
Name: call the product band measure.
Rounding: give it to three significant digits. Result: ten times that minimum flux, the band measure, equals 60.7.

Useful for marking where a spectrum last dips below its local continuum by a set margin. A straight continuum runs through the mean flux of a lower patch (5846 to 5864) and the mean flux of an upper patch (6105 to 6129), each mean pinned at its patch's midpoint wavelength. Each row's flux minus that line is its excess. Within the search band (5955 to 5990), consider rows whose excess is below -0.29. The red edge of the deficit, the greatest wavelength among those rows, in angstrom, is 5989.0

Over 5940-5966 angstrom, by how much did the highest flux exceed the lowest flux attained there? 0.9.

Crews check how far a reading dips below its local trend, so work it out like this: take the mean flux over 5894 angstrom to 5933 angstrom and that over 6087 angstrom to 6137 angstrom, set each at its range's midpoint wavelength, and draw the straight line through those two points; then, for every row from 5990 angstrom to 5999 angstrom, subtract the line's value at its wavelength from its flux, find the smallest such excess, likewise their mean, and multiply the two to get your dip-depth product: 0.56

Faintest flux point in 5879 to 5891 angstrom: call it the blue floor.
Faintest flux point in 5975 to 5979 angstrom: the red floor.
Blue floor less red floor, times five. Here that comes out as -1.1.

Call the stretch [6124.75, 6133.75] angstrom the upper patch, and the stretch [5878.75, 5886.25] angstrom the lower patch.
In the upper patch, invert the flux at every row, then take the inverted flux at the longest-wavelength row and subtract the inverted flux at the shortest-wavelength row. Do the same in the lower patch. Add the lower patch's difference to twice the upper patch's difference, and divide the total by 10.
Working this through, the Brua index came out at 0.001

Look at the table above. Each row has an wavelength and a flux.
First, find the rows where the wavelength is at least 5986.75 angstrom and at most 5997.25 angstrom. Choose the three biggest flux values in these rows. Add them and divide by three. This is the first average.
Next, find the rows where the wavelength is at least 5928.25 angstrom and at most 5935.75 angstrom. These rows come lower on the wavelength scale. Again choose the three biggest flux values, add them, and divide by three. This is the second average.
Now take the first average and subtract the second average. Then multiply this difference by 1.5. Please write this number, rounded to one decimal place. -1.1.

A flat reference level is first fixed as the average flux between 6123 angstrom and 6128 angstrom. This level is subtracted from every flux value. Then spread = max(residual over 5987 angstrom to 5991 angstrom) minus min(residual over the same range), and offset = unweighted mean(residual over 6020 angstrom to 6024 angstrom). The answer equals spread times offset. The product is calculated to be 0.00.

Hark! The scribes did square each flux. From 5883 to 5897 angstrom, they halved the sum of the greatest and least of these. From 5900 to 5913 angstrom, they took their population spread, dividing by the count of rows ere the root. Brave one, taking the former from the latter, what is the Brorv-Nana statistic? -36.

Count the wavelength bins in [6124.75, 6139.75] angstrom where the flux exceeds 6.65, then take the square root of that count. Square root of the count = 2.6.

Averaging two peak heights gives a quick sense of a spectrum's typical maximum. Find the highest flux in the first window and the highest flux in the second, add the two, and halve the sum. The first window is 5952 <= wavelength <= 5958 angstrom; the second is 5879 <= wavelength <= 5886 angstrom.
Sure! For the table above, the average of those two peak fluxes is 7.10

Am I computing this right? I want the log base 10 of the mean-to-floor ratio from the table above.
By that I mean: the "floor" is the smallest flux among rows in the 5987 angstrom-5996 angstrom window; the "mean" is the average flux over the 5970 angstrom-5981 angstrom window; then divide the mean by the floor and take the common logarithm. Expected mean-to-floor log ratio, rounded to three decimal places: 0.028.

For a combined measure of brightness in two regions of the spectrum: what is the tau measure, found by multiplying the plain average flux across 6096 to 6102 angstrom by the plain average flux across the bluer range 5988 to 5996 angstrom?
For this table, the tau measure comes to 46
